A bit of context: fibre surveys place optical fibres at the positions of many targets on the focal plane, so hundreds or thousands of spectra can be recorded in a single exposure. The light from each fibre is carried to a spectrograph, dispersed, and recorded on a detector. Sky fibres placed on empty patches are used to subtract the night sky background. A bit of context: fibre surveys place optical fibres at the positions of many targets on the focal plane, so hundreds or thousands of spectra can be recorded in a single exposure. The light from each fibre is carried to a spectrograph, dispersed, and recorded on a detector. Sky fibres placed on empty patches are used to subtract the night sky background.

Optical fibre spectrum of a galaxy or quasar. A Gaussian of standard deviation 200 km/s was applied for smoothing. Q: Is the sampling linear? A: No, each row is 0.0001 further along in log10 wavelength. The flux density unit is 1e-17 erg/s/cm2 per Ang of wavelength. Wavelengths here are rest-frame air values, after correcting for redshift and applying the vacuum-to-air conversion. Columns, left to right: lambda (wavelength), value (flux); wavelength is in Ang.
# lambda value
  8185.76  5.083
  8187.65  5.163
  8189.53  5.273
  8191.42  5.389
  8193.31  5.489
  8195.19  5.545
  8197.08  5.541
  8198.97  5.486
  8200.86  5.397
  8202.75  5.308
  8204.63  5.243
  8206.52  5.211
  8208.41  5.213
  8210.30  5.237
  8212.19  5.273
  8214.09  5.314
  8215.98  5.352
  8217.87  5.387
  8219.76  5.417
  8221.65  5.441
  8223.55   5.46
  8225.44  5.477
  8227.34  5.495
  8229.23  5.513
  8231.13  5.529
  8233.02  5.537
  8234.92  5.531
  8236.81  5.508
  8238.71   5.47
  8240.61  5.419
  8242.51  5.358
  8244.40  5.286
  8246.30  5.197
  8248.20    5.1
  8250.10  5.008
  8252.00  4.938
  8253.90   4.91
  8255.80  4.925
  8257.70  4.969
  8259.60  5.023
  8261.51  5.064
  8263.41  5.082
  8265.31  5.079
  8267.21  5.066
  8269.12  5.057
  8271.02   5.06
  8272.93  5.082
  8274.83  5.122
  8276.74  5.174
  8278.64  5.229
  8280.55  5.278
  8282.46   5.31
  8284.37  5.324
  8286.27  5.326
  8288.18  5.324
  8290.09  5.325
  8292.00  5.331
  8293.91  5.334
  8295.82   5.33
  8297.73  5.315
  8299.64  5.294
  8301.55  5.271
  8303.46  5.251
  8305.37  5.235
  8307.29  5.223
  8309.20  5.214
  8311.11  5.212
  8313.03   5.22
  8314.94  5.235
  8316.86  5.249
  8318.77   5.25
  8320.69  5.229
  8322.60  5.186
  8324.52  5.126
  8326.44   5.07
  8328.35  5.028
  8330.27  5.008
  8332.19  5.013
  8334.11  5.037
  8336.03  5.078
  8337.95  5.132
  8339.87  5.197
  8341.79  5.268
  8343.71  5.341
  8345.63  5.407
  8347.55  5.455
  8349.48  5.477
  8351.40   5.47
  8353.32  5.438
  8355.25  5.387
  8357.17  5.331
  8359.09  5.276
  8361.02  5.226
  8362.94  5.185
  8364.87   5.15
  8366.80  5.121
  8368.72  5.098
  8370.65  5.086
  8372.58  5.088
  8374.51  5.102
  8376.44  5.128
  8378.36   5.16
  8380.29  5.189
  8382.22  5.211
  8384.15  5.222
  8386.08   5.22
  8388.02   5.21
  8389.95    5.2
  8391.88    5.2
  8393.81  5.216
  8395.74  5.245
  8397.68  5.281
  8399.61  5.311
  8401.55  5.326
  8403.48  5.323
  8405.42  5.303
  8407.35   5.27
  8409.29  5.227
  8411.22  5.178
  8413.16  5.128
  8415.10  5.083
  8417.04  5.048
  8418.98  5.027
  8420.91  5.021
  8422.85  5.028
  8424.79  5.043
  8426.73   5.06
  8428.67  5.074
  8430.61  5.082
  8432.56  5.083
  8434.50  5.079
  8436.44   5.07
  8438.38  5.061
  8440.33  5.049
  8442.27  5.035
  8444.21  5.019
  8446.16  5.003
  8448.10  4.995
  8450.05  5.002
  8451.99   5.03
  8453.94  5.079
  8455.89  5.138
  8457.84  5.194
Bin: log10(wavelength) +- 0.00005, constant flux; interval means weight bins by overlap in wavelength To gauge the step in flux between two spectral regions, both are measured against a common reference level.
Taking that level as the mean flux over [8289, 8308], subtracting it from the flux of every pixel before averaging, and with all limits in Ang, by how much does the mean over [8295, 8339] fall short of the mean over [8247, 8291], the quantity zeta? -0.06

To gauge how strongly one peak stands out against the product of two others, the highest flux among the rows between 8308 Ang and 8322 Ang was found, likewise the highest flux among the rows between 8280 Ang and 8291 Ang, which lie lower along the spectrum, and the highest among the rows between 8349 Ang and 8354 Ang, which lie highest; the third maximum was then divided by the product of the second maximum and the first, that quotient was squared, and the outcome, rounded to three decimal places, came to 0.038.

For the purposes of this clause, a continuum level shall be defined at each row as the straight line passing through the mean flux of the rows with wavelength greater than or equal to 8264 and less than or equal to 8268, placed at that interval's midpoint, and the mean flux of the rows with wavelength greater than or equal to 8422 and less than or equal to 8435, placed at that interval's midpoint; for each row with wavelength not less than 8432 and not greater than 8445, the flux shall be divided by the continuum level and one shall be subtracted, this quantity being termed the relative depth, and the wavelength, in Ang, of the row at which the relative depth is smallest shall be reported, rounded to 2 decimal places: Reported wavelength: 8444.21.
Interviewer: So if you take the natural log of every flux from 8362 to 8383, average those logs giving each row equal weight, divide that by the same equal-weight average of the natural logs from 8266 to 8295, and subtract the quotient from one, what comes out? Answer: 0.010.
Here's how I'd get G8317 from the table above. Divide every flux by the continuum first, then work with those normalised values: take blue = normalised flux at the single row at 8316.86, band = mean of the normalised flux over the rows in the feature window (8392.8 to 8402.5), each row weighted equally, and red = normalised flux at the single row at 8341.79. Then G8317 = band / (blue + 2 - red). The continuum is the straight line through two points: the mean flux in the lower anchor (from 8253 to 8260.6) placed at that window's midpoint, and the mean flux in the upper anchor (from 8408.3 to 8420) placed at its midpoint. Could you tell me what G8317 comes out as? 0.517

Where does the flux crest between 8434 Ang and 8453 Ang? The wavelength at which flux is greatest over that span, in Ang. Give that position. 8434.50 Ang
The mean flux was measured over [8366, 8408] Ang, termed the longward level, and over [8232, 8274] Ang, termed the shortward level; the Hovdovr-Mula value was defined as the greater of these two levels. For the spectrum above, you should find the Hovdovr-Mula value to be 5.21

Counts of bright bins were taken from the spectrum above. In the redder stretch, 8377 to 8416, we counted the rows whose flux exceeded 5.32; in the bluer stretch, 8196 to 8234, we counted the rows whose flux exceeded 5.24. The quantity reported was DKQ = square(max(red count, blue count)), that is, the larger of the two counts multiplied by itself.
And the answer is 289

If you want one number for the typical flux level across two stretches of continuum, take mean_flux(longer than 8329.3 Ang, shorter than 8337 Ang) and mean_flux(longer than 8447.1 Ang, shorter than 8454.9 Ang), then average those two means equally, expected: 5.03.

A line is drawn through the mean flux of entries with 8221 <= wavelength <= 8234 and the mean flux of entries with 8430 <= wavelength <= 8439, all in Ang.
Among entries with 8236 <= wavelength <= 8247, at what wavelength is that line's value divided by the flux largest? 8246.30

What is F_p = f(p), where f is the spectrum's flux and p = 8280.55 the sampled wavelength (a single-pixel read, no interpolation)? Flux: 5.278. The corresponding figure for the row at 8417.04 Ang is 5.048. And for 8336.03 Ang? 5.078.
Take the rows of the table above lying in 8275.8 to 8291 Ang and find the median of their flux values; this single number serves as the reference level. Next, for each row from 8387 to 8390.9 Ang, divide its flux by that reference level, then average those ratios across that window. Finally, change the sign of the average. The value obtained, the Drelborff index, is -0.98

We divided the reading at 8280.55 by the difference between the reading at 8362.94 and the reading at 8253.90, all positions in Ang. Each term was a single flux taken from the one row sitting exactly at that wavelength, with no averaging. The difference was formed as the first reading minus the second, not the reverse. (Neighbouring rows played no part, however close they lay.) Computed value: 19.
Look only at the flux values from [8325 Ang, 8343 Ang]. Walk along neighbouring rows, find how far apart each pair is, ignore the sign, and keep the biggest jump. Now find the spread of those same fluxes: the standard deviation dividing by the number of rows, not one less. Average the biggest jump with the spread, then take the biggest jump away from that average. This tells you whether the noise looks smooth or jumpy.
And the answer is 0.007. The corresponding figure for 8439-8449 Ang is 0.002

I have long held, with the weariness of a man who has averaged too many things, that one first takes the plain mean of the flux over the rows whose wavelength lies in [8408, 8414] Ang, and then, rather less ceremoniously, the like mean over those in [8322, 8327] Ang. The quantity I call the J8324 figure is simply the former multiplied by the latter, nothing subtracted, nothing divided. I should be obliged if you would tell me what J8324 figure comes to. 26.5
